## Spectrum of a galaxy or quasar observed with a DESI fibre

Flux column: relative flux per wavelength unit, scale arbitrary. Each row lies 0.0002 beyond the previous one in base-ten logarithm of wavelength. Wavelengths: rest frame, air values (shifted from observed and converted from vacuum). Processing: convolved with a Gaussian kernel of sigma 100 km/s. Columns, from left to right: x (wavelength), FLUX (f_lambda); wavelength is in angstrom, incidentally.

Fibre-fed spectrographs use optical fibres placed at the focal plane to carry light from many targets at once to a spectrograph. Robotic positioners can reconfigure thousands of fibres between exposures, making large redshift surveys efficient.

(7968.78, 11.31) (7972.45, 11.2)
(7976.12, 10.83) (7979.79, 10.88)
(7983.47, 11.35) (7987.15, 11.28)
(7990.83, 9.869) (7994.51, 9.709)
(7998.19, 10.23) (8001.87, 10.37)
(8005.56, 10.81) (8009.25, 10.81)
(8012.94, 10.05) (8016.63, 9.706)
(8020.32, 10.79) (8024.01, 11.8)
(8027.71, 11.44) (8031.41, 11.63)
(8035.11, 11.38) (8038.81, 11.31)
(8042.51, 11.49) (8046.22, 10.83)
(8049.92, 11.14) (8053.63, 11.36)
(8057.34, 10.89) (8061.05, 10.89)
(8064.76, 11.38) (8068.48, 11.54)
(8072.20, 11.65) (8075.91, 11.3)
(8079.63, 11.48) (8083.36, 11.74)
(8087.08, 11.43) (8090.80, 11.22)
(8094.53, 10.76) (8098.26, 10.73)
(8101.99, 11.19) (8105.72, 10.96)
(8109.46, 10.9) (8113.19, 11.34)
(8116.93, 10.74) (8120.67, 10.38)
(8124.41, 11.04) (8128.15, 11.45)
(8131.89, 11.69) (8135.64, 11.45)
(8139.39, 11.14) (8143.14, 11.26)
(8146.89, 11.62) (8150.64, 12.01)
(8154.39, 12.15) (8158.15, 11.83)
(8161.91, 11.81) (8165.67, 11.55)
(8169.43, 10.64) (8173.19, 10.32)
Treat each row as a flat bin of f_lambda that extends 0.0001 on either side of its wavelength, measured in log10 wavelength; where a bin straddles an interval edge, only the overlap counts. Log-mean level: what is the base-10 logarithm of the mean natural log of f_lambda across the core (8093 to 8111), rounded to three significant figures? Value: 0.378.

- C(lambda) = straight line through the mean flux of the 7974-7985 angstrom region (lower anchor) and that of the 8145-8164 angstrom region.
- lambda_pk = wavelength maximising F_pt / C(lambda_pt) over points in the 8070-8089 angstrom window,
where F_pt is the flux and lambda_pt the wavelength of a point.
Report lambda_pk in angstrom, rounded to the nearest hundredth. 8083.36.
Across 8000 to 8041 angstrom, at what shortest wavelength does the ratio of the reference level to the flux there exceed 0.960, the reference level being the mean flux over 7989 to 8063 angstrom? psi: 8001.87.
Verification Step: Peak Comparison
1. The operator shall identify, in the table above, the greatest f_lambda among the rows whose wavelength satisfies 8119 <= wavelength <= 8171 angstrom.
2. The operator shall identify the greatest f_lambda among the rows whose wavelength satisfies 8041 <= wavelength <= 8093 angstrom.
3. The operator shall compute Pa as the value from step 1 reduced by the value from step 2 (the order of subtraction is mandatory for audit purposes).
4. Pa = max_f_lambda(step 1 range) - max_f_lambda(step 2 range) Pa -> 0.41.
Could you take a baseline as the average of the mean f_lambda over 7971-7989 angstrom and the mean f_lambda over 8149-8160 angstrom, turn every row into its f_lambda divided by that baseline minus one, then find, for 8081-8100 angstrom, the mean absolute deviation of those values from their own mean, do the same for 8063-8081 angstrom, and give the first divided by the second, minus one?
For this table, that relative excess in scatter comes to 2.3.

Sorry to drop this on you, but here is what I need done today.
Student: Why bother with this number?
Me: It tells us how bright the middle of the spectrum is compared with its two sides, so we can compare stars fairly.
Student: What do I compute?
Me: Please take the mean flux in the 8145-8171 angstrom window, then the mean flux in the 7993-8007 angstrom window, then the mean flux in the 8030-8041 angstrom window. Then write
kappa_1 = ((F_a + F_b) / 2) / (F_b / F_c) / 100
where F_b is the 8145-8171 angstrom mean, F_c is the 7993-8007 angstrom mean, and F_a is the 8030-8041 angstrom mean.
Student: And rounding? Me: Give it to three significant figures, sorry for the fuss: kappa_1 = 0.102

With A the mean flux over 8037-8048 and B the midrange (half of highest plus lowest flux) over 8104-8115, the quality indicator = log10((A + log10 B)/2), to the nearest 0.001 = 0.787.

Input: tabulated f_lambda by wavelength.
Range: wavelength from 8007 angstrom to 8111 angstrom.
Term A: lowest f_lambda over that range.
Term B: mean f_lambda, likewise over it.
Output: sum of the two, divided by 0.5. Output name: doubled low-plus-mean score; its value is 41.7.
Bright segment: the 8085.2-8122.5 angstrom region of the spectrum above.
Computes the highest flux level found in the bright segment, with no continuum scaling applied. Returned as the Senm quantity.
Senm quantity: 11.43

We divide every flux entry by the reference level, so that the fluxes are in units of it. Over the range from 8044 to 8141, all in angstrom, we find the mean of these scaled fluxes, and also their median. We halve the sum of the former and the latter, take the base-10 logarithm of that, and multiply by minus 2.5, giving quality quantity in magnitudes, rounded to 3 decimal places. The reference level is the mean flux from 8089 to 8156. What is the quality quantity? 0.003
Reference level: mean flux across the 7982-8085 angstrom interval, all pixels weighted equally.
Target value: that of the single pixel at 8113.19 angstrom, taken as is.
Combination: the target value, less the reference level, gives 0.3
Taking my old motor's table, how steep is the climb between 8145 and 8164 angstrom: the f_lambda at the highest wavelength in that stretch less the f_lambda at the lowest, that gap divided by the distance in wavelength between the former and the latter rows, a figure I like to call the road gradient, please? 0.013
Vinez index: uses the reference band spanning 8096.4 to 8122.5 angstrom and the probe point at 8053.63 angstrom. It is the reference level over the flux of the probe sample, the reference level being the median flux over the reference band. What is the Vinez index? 0.96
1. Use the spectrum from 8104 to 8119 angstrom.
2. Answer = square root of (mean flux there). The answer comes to 3.31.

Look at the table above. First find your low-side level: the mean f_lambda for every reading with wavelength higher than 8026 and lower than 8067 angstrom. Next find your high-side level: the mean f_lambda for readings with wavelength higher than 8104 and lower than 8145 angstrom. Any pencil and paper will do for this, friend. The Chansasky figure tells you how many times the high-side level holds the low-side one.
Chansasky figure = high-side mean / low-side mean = 0.99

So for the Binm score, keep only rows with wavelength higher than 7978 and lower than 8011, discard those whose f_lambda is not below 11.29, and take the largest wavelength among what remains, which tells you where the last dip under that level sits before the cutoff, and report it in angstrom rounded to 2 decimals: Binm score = 8009.25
